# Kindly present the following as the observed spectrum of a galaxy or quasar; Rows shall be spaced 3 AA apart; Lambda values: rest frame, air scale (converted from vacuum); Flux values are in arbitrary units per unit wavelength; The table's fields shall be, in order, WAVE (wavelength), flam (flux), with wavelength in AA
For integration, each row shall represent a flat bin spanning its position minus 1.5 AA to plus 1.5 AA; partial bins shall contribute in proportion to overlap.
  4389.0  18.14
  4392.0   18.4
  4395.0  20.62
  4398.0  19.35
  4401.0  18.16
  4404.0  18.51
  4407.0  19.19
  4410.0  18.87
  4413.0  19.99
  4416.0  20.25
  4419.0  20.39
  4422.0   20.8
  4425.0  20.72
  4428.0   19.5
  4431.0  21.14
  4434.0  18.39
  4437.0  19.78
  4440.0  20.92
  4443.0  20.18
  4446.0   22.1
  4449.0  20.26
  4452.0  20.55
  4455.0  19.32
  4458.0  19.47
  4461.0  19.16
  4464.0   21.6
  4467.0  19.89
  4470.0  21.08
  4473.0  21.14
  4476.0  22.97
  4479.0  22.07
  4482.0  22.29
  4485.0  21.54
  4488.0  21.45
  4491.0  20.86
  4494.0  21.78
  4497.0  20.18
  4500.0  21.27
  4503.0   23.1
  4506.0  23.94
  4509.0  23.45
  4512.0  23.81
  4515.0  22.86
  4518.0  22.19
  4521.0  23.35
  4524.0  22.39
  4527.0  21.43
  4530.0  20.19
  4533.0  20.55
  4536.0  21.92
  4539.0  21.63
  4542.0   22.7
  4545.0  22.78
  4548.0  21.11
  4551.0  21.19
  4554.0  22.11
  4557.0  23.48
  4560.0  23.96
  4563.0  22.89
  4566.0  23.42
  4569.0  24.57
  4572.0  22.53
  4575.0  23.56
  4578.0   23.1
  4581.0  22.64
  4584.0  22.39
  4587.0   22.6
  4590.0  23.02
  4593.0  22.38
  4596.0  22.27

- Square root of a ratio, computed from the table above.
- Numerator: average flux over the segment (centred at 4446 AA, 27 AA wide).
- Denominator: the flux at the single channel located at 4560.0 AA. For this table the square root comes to 0.92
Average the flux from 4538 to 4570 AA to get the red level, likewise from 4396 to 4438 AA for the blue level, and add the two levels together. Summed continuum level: 42.4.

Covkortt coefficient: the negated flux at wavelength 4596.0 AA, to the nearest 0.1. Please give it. -22.3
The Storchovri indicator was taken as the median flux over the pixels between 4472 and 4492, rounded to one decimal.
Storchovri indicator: 21.5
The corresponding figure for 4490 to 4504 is 21.3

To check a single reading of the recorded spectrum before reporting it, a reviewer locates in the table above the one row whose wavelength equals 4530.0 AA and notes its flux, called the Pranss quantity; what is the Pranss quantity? 20.19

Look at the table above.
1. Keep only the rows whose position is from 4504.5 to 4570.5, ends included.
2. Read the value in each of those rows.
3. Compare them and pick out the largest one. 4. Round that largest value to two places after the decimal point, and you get 24.57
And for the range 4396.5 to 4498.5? 22.97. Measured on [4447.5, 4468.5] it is 21.60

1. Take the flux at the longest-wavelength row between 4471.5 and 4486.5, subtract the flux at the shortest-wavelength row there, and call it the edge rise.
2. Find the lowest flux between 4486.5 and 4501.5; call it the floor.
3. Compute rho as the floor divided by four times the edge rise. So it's 13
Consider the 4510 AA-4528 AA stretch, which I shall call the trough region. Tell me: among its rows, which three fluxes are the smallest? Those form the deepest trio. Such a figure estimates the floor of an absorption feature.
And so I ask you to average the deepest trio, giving 22.0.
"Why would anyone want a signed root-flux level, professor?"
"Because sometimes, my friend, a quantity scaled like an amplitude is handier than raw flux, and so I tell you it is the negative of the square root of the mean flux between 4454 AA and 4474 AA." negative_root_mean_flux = -4.50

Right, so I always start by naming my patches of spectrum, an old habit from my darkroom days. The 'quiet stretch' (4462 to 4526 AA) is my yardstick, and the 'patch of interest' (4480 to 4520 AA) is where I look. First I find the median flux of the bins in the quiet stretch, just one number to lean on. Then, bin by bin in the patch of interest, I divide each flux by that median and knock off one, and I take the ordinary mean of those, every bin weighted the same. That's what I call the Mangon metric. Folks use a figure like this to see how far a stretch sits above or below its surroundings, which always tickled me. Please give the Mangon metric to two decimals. 0.01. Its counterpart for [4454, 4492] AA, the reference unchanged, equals -0.05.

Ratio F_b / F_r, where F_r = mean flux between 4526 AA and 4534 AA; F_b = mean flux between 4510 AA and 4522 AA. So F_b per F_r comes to 1.11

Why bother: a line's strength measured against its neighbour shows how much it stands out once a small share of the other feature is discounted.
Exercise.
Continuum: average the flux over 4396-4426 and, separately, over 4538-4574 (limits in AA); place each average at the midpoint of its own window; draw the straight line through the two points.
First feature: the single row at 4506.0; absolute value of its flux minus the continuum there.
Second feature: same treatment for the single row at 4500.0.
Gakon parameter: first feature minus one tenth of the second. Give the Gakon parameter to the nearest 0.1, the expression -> 2.3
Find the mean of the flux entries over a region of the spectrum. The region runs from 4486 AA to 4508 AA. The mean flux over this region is 21.8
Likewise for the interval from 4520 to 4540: 21.6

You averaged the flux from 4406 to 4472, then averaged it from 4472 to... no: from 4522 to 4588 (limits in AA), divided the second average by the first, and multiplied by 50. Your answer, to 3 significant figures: 55.6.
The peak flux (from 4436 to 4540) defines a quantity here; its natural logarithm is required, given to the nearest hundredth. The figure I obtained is 3.18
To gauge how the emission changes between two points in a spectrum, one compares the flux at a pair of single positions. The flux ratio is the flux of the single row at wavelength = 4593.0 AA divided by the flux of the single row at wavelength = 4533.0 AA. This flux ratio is 1.09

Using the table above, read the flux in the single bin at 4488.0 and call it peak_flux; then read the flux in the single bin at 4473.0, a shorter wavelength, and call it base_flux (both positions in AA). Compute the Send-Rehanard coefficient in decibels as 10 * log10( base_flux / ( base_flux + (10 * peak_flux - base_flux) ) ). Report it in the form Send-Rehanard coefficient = -10.1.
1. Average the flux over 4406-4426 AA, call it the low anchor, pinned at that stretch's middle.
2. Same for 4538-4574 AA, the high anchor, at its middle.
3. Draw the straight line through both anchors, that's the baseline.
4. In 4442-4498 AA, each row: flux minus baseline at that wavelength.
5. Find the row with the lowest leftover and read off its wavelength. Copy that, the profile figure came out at 4461.0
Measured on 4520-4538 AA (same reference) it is 4530.0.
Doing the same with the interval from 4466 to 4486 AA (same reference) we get 4467.0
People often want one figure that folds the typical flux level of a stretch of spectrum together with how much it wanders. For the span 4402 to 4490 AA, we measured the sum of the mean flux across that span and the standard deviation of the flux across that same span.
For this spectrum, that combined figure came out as 21.6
